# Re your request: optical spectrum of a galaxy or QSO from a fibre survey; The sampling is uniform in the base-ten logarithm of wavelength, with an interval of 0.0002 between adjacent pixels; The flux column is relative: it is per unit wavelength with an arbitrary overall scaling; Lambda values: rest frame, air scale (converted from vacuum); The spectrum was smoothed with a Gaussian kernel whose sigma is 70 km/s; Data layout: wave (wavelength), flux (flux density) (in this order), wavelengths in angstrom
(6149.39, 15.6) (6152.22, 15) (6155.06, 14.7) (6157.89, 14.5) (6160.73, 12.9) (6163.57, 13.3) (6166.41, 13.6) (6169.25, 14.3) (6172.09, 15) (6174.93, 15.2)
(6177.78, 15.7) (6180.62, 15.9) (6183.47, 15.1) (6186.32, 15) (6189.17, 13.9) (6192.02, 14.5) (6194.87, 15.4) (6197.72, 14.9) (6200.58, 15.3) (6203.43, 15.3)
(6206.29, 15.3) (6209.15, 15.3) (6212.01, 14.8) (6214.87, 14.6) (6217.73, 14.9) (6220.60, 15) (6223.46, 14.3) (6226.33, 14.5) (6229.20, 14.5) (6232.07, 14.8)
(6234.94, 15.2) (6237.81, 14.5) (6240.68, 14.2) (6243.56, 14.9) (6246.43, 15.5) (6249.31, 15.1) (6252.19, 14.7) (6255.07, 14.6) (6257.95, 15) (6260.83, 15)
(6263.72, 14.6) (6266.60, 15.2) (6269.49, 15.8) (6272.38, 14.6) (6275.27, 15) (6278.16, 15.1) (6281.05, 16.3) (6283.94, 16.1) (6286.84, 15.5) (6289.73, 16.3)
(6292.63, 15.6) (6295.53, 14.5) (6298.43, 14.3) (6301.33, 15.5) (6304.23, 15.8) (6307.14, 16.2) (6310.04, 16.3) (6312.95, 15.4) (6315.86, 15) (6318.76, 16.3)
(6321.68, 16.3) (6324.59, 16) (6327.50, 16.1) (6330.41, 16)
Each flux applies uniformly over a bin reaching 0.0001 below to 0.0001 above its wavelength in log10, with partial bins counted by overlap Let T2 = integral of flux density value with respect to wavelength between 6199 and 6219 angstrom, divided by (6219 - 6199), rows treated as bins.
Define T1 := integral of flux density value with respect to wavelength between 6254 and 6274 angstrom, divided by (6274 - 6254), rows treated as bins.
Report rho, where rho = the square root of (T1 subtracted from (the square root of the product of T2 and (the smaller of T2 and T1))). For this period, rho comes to 0.22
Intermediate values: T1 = 15.0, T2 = 15.1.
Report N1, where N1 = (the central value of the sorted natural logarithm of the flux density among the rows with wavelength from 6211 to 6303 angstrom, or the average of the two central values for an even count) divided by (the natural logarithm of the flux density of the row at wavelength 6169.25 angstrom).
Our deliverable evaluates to 1.017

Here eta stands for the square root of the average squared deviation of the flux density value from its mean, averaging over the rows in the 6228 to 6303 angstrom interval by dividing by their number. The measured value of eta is 0.58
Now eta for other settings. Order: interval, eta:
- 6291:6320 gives 0.68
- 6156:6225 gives 0.72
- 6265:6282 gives 0.56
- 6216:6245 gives 0.31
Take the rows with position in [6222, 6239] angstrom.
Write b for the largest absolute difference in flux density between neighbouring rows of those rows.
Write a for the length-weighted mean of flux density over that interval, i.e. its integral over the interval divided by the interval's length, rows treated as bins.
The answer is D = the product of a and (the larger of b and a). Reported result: 214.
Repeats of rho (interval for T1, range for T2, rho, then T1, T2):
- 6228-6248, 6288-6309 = 0.58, 14.8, 15.5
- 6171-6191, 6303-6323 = 0.62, 15.1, 15.9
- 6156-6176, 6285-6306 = 0.79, 14.1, 15.4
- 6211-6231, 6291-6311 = 0.62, 14.7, 15.4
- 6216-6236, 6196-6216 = 0.42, 14.7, 15.1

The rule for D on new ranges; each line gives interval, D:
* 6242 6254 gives 226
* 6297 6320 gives 243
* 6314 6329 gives 254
